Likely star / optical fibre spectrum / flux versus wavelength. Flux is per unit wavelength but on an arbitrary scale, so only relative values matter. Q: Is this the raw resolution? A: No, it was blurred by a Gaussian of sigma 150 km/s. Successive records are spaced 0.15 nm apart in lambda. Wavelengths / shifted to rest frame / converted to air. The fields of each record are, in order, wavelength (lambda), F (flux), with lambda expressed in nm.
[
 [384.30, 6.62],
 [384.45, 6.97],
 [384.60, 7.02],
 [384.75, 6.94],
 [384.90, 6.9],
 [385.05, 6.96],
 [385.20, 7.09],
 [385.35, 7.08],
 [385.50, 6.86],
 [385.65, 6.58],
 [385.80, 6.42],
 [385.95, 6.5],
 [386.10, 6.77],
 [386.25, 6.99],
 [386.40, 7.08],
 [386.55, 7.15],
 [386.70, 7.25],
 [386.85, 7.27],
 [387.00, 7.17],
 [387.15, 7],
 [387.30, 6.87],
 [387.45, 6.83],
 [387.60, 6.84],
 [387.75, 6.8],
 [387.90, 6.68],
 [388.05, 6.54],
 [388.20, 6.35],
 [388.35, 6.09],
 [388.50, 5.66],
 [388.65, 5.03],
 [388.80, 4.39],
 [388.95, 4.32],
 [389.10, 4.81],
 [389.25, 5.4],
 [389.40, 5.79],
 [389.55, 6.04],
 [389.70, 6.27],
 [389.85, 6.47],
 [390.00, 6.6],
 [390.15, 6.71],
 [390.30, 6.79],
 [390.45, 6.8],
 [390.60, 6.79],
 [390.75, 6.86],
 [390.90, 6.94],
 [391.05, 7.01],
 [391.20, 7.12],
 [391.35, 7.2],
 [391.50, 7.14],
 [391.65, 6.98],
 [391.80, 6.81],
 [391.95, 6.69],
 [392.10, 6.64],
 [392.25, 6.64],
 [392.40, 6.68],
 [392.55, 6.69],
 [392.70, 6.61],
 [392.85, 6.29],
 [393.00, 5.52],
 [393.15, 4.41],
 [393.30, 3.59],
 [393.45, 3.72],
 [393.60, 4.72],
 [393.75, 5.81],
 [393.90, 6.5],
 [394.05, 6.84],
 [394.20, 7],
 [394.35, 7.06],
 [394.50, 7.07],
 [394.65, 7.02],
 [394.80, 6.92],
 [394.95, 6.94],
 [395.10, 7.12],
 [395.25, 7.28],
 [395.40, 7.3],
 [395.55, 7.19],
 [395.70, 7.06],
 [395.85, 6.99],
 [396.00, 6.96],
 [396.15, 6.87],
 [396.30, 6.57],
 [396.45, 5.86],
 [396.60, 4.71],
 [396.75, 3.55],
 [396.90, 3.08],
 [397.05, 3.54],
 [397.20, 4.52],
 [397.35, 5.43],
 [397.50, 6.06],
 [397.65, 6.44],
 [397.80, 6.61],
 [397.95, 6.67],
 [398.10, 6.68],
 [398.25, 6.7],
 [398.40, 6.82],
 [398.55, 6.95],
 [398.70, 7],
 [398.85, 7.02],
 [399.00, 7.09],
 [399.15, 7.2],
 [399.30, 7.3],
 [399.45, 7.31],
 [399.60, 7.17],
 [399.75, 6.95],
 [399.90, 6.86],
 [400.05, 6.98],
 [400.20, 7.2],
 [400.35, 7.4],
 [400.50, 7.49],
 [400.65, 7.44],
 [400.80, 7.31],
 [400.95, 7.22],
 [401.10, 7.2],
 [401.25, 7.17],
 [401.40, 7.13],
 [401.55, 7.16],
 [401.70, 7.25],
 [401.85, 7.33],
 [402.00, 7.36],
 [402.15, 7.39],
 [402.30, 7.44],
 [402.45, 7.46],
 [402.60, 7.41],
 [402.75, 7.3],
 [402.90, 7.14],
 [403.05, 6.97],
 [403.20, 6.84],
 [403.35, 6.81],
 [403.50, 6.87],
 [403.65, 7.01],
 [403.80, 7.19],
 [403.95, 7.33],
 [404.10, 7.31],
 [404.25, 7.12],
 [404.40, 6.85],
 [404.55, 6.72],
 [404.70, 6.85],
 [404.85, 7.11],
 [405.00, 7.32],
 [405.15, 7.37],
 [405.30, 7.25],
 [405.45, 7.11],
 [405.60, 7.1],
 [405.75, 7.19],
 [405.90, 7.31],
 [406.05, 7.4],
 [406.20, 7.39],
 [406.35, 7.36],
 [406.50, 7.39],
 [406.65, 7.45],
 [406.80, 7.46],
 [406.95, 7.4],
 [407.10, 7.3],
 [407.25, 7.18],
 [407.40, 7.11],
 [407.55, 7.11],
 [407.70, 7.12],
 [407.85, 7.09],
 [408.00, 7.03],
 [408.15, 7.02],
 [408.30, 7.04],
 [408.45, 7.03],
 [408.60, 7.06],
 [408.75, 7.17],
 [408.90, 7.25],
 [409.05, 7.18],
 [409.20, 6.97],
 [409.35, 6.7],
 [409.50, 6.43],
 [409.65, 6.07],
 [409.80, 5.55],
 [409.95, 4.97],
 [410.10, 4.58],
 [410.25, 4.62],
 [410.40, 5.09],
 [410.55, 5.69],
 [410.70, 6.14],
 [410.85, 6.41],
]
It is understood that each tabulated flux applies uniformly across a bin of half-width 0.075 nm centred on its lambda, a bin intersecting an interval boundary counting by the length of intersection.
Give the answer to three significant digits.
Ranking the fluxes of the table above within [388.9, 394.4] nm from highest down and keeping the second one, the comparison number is 7.14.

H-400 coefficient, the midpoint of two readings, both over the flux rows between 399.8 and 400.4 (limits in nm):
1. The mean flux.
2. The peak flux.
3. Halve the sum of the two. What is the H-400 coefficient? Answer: 7.25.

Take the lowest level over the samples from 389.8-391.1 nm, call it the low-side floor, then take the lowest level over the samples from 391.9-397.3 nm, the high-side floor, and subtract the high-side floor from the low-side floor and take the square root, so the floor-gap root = 1.84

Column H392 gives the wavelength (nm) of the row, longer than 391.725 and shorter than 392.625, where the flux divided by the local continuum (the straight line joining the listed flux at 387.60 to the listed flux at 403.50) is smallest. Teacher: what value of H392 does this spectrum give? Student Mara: 392.25 nm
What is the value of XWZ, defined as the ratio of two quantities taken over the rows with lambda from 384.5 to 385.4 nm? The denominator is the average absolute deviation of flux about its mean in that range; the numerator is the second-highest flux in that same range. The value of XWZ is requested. 109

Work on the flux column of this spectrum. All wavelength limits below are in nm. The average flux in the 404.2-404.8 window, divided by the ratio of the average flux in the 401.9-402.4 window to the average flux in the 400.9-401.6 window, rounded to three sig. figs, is 6.68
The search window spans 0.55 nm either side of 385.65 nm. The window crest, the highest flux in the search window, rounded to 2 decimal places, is 7.09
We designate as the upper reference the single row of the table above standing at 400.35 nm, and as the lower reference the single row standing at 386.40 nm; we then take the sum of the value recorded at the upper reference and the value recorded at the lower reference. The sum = 14.5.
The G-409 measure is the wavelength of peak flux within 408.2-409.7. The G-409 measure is 408.90 nm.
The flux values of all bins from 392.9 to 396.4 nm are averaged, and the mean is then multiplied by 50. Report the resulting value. 318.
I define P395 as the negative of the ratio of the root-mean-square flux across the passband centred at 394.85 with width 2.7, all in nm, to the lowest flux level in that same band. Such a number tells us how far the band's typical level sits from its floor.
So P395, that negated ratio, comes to -1.45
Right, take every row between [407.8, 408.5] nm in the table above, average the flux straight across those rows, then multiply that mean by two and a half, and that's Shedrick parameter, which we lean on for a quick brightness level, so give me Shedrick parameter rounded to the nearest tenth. 17.6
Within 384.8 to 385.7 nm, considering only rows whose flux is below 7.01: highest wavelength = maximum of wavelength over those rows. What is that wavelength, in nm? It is 385.65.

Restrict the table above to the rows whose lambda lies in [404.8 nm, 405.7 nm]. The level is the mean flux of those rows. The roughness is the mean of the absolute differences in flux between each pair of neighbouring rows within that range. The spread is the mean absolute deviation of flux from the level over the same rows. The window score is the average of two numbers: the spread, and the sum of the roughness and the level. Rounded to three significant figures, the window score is 3.71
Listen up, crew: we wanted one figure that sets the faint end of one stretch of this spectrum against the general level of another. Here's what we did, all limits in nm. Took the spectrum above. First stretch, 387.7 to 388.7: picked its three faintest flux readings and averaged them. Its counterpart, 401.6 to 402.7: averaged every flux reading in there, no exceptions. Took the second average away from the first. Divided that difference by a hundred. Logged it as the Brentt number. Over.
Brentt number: -0.018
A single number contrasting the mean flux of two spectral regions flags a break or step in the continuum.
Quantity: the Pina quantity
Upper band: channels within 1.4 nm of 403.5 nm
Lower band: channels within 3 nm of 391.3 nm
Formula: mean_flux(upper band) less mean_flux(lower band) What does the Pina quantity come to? 1.0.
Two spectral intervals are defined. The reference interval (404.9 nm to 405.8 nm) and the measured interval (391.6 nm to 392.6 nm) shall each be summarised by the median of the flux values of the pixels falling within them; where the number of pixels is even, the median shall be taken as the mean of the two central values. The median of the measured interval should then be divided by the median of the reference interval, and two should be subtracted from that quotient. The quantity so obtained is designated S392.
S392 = -1.07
